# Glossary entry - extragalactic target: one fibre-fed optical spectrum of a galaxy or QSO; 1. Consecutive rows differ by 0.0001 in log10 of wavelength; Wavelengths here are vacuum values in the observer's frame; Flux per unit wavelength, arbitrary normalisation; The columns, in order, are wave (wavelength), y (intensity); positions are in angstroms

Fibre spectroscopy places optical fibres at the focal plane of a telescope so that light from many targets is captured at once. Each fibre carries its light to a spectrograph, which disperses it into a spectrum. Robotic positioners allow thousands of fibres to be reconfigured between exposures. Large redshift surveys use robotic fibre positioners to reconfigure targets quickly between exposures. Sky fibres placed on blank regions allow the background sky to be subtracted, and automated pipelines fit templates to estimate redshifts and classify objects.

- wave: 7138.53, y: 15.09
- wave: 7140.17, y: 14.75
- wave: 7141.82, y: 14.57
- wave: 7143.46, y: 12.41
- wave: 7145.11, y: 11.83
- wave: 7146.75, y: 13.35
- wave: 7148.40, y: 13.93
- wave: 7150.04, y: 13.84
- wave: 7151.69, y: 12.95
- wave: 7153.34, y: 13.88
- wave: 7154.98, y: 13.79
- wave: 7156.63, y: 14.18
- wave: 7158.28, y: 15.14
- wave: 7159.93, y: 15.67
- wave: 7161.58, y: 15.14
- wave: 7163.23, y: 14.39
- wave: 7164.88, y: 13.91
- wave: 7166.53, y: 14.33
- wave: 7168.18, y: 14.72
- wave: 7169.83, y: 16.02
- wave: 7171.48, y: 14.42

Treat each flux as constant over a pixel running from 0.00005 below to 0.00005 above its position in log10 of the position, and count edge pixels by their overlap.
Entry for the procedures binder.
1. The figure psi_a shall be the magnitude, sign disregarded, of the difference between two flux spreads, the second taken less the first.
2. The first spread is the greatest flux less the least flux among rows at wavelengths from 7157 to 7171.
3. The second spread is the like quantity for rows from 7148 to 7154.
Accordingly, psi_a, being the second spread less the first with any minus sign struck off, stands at 1.1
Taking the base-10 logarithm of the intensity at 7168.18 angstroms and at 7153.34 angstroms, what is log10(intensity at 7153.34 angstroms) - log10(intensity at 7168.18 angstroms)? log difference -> -0.03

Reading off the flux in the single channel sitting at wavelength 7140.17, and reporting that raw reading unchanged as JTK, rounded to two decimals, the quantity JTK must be 14.75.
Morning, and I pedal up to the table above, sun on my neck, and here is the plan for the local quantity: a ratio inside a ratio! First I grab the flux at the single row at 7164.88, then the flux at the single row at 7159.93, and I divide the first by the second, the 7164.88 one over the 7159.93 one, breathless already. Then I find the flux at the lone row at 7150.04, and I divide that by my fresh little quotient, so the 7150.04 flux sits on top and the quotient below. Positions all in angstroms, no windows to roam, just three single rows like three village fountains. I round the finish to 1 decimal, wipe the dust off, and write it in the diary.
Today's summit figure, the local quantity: 15.6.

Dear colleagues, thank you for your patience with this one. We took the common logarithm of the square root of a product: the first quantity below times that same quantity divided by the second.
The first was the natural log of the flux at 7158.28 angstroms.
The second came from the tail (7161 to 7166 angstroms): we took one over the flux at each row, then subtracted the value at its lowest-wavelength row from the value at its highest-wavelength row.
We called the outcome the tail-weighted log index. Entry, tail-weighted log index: 1.55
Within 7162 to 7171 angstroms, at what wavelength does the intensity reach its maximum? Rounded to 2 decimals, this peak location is 7169.83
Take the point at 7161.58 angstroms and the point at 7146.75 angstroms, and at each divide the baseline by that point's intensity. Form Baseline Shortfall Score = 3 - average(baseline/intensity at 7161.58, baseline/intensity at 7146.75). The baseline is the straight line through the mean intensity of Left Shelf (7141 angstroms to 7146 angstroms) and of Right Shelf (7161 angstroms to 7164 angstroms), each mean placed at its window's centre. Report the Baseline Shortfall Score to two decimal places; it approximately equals 2.02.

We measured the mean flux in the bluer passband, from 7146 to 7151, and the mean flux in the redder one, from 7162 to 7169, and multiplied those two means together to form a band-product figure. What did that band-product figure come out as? 197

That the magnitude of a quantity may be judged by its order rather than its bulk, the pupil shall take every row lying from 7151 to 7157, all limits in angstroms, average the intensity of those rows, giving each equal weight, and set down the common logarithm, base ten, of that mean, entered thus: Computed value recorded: 1.14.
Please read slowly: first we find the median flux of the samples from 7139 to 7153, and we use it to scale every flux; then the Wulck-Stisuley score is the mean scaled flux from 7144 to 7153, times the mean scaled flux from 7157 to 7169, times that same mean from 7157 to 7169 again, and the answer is 1.14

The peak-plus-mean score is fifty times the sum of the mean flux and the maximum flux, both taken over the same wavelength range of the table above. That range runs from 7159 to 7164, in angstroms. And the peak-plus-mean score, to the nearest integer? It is 1537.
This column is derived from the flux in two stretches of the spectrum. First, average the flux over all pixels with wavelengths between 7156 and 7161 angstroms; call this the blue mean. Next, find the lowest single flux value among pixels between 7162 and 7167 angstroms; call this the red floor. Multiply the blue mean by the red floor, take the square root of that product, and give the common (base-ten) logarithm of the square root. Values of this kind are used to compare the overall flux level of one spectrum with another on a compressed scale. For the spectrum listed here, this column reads 1.16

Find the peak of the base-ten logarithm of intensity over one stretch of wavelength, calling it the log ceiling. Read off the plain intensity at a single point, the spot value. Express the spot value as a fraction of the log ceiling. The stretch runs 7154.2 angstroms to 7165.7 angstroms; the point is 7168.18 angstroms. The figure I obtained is 12.3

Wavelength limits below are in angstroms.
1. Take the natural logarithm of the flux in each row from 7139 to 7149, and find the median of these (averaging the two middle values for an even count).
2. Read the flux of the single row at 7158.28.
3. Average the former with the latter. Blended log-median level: 8.9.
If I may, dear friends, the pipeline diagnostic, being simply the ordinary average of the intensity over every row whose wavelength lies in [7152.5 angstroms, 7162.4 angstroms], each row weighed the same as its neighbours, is 14.6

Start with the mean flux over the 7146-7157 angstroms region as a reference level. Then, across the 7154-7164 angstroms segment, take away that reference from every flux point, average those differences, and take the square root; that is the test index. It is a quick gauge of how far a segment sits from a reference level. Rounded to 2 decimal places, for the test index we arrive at 1.01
